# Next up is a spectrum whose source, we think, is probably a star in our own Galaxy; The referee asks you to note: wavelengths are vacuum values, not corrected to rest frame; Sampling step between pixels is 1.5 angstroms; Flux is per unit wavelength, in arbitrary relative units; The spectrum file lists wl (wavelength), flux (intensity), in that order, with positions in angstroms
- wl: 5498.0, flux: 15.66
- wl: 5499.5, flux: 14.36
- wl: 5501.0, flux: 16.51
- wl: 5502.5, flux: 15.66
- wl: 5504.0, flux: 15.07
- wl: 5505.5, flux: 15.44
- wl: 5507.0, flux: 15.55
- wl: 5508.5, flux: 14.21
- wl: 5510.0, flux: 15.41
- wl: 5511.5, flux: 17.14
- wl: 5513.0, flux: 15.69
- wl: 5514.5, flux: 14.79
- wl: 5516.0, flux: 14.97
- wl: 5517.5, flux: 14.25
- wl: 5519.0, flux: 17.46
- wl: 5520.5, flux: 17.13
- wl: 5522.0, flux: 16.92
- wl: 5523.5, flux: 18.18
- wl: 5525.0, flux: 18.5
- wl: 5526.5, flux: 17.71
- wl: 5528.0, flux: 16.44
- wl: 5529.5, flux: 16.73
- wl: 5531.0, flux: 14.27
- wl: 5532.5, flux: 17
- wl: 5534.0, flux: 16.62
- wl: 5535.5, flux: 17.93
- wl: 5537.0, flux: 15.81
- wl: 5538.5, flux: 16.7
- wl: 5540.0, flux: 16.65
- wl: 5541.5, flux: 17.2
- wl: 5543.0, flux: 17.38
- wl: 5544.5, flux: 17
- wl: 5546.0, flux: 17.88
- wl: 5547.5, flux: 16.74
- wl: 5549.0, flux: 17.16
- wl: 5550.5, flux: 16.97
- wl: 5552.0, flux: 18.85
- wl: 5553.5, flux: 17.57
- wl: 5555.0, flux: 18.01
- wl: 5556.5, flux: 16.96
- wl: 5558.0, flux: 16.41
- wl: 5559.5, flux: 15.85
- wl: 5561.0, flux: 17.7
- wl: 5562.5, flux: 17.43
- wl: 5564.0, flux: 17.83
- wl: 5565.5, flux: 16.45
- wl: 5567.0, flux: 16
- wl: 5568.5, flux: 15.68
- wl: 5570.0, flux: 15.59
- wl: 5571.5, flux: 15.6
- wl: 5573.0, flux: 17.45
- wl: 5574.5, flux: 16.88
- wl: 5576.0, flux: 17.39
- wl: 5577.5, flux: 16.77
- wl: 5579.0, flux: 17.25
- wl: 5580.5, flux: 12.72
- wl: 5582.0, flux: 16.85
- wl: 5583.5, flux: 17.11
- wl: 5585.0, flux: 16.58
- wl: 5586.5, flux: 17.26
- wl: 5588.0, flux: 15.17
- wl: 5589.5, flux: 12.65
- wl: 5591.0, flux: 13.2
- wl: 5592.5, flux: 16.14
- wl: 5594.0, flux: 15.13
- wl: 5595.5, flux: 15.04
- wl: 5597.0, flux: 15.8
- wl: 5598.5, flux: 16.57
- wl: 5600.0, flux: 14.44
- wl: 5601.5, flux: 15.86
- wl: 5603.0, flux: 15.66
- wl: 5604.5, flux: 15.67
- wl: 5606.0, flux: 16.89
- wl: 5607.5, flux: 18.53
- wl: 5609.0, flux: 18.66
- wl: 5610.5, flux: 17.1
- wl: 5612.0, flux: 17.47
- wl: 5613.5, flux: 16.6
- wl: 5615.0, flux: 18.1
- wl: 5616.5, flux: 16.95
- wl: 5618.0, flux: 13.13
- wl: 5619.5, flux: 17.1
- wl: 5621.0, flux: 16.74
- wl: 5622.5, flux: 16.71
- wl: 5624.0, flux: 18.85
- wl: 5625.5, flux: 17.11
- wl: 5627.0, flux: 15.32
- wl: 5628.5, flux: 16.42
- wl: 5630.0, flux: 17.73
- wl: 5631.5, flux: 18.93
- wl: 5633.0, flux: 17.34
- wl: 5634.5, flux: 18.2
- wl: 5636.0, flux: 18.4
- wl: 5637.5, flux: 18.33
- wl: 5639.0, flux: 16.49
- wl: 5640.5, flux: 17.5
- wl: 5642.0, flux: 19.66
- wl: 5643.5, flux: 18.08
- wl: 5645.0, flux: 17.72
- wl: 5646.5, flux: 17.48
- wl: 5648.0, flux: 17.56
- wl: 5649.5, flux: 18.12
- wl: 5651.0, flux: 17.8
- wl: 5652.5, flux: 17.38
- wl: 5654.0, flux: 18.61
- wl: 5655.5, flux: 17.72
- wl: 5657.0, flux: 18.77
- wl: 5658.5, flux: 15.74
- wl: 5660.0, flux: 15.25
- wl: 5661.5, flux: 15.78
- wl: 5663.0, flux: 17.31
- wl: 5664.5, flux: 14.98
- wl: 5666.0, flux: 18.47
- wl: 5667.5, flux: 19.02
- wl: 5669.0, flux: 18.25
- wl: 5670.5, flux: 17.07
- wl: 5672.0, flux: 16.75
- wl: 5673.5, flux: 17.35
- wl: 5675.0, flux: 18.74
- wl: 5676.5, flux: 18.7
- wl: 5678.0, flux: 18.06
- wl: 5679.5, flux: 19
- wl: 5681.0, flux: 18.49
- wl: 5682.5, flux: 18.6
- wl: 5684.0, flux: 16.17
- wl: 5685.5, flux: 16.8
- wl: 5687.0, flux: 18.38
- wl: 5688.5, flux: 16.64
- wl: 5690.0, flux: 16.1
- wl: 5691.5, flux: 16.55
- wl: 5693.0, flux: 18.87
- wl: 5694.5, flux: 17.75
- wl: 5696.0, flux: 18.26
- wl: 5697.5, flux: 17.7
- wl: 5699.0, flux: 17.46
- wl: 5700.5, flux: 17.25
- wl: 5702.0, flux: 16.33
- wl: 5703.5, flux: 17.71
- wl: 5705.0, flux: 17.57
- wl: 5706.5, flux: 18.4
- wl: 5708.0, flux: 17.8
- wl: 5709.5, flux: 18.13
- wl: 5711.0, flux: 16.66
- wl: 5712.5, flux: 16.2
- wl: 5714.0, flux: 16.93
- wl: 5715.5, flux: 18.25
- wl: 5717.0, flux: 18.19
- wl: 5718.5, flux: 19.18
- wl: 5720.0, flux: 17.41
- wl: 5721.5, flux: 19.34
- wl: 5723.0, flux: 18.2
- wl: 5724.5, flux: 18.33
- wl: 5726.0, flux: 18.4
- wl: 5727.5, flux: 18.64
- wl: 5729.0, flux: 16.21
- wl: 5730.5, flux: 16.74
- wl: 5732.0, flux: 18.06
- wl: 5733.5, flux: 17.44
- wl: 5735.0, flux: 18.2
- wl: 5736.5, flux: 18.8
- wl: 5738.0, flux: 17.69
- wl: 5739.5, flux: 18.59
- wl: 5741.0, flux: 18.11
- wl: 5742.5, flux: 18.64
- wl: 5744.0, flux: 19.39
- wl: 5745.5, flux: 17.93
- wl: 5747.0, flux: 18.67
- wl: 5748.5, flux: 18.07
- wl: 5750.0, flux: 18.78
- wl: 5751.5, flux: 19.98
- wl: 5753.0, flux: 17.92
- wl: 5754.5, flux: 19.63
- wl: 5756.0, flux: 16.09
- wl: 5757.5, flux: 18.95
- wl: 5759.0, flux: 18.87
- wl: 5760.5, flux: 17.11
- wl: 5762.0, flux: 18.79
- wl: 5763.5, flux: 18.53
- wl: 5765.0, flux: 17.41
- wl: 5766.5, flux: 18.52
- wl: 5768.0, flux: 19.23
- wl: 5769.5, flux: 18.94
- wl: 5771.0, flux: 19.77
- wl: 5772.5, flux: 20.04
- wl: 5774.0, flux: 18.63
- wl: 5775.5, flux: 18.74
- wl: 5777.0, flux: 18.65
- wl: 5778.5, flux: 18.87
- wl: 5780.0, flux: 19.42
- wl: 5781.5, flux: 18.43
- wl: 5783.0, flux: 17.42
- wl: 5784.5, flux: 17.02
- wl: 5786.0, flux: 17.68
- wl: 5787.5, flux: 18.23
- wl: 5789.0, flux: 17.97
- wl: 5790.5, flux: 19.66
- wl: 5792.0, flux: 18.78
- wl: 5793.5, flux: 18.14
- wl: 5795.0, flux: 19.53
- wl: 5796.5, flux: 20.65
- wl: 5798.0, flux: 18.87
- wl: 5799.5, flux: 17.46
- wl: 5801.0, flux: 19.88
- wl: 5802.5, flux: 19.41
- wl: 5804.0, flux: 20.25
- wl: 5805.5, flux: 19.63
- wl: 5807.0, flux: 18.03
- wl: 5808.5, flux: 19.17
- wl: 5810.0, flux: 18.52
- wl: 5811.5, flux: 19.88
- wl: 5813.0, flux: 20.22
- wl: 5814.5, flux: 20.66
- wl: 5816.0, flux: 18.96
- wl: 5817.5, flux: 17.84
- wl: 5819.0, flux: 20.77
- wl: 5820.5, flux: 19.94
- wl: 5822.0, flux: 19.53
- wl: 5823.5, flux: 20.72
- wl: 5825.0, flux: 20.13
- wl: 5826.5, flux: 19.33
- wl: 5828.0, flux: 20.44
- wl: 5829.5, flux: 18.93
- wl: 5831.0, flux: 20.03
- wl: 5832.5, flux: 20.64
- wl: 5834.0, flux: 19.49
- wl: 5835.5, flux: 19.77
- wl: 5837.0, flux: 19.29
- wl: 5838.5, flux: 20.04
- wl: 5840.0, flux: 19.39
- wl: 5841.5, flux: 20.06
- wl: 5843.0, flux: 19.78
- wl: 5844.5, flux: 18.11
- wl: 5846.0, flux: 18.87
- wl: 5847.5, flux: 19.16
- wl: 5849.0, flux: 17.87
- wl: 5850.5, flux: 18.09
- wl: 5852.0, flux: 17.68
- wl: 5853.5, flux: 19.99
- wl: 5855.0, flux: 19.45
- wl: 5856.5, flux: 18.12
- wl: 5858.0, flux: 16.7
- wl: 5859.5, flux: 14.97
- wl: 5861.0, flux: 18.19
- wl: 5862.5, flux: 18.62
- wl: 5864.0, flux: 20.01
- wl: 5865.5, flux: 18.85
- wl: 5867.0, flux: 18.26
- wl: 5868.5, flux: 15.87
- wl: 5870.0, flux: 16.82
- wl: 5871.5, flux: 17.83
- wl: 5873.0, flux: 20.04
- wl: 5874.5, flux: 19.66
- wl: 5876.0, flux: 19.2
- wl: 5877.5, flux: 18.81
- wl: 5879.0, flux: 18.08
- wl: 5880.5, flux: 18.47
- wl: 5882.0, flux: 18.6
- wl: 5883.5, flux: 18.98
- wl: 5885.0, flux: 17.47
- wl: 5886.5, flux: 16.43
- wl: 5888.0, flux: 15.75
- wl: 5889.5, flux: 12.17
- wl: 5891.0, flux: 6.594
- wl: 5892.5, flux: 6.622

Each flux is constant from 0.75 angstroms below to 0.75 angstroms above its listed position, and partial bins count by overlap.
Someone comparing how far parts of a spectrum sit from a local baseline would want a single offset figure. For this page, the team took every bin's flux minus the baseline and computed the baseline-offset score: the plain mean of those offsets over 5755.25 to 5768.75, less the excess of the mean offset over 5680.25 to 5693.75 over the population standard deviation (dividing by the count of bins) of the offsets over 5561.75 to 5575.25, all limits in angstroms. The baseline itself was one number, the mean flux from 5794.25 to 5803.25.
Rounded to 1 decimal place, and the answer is 1.6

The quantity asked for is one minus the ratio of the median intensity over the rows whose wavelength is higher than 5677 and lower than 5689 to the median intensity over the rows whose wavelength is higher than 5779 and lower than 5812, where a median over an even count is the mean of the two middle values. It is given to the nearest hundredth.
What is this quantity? 0.03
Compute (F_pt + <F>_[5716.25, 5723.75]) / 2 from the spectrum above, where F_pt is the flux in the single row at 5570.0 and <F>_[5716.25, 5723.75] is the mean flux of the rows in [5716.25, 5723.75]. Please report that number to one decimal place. 17.0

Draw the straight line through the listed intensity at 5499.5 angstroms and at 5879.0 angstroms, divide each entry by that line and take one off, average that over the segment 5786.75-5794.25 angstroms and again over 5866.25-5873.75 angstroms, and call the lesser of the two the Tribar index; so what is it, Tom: -0.01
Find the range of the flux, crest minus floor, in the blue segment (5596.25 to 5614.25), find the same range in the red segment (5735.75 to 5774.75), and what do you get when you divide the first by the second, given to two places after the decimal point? 1.07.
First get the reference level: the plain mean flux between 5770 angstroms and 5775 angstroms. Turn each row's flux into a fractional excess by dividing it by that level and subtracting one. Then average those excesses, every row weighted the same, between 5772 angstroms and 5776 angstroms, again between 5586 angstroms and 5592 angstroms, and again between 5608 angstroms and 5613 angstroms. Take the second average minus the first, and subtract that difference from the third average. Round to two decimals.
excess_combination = 0.15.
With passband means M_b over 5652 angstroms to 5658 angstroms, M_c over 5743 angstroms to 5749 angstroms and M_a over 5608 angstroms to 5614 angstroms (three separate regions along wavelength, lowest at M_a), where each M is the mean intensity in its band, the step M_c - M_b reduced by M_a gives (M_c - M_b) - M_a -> -17.1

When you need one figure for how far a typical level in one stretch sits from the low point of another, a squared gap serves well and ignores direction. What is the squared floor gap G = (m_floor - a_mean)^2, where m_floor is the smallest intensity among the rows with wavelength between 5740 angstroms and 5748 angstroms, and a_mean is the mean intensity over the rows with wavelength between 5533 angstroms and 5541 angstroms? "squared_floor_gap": 1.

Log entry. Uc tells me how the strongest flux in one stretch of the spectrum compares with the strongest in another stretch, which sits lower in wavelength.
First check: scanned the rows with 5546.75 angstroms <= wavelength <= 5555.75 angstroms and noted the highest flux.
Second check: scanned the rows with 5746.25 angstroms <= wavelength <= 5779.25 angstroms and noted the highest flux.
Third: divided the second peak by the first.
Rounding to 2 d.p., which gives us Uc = 1.06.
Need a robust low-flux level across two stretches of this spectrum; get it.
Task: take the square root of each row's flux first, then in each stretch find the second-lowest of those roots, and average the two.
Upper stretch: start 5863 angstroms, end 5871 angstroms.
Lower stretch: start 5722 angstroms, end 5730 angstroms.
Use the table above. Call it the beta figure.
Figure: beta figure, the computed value 4.18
